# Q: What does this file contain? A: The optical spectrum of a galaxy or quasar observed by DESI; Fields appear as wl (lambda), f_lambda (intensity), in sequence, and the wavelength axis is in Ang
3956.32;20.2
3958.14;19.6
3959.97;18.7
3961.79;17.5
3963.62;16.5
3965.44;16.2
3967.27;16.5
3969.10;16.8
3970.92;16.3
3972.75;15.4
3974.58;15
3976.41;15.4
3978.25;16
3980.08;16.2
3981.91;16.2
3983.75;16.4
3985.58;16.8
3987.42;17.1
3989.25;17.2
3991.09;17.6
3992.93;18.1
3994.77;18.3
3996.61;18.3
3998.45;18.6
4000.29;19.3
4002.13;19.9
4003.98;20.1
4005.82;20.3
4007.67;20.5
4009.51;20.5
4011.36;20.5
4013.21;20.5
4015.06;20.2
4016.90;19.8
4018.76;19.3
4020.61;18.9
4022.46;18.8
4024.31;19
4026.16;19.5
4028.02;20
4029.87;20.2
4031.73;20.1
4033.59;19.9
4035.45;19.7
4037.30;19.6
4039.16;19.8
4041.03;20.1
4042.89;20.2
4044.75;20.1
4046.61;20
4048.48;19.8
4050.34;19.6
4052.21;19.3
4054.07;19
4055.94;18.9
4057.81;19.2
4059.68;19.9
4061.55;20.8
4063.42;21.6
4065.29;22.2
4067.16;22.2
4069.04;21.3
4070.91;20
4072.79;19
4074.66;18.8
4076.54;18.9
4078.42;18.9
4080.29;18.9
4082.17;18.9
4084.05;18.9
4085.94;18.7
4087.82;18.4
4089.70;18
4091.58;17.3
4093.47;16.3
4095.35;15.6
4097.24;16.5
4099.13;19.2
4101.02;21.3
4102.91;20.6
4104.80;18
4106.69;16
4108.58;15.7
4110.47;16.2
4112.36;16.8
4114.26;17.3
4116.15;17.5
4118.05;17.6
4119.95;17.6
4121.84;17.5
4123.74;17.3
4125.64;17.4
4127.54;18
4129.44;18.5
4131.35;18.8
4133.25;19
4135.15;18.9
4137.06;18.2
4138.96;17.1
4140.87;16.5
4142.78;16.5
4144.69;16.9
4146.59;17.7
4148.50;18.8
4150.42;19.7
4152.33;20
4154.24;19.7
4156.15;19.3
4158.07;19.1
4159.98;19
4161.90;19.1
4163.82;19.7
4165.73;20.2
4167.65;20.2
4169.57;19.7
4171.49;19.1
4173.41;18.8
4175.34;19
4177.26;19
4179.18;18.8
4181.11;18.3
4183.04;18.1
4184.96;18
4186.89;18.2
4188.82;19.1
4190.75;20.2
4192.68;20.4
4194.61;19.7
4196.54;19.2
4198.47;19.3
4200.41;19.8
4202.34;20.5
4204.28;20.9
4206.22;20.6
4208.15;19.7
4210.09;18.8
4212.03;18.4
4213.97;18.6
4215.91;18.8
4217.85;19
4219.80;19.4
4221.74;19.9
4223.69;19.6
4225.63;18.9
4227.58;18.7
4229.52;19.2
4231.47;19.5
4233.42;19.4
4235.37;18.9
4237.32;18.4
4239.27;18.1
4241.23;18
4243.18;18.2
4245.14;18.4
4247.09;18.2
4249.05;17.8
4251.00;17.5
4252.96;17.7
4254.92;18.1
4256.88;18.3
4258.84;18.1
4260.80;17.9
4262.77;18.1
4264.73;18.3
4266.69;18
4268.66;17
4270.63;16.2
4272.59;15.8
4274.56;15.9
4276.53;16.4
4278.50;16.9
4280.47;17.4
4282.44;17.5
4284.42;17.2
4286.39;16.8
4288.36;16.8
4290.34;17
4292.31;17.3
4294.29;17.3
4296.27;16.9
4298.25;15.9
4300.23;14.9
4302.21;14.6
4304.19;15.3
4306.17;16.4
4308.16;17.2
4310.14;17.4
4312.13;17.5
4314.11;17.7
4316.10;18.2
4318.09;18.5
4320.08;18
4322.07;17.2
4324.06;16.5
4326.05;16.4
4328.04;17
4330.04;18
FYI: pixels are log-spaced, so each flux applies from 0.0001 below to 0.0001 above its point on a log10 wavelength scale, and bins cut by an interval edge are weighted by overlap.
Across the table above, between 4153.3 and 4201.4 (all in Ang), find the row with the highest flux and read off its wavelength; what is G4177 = 4192.68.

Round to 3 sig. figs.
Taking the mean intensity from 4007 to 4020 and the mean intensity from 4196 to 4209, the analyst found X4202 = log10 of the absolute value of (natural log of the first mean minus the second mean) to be 1.23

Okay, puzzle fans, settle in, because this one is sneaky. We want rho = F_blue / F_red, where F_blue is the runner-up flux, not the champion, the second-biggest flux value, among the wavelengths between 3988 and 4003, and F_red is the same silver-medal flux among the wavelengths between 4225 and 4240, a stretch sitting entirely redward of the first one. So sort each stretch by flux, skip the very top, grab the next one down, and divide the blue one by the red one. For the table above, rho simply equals 0.99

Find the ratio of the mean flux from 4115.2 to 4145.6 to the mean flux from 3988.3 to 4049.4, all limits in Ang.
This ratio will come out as 0.91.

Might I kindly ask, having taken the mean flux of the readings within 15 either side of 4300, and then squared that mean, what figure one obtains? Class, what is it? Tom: 276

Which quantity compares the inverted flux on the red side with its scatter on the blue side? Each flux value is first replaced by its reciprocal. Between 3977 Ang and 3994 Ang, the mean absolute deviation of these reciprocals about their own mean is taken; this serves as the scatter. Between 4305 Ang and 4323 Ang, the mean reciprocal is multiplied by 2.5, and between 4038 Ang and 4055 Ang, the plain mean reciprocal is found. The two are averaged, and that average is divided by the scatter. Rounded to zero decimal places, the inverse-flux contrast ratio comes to 47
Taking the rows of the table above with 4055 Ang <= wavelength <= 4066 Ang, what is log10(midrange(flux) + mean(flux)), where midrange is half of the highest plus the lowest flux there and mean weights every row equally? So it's 1.61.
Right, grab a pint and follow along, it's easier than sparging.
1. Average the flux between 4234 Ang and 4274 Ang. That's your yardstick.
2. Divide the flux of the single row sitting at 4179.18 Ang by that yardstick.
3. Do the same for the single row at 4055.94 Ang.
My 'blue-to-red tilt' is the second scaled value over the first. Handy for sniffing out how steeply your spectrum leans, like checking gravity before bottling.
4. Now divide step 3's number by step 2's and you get 1.01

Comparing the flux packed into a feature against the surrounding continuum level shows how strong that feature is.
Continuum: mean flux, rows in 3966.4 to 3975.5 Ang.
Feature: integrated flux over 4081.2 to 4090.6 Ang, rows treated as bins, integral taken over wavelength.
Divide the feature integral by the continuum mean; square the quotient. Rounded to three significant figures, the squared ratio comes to 119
